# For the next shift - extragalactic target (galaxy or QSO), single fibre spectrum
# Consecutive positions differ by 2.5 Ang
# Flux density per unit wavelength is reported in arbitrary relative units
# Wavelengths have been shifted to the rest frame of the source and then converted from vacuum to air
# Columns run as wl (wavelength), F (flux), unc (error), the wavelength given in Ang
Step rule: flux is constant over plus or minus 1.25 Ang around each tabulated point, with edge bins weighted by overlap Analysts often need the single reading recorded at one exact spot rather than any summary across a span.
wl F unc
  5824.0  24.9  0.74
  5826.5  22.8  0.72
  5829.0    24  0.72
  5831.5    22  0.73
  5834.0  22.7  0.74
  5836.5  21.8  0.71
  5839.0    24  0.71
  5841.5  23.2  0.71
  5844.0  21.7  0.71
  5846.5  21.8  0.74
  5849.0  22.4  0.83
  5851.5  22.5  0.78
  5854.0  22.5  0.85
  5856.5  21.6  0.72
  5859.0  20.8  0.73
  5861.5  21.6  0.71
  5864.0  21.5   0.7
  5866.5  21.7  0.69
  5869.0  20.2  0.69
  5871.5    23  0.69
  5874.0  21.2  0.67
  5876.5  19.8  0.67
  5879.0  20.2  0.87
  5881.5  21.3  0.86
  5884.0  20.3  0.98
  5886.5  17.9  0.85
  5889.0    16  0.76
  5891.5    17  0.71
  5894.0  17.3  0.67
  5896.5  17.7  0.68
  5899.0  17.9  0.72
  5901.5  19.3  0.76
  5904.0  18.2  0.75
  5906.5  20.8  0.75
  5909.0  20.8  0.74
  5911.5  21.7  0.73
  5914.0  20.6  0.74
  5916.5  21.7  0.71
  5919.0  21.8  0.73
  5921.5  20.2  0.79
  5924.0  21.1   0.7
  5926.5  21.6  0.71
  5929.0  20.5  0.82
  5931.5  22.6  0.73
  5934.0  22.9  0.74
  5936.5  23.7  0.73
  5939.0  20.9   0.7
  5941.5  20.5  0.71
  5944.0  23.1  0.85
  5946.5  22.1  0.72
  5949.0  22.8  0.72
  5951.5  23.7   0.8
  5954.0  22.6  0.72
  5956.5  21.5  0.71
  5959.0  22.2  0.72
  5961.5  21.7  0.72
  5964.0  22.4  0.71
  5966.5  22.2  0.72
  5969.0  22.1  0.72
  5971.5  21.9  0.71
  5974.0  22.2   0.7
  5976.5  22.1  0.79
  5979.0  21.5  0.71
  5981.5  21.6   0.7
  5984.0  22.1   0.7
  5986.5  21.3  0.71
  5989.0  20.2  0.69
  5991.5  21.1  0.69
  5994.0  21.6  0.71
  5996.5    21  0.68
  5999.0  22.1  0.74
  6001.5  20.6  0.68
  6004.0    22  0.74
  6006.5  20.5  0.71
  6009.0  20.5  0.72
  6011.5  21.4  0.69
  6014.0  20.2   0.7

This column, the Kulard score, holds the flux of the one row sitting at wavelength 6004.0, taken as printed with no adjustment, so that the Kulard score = 22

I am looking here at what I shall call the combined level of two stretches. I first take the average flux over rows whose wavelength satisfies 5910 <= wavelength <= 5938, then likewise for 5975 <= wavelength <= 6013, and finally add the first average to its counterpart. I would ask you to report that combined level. 43.0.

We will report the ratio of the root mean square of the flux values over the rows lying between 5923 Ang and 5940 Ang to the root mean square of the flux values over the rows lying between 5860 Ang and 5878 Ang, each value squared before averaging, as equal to 1.03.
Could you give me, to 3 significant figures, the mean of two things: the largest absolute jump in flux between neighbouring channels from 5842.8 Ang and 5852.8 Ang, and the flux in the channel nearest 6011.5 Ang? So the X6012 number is 11.0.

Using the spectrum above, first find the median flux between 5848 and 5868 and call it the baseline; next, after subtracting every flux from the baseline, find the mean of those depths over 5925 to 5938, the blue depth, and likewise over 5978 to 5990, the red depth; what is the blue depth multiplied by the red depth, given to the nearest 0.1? -0.2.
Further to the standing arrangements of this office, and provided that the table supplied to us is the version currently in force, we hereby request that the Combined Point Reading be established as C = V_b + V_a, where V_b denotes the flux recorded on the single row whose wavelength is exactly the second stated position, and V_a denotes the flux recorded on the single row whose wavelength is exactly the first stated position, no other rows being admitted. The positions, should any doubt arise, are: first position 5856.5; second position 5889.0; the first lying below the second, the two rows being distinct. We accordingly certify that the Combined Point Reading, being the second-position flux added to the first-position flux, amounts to 38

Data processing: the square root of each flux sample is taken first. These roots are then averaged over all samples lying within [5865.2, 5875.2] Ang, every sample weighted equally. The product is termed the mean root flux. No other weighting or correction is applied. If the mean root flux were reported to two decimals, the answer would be 4.64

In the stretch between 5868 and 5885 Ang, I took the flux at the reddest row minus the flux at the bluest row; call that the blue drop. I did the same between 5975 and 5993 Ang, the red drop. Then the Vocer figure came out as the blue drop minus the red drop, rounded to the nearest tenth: 1.1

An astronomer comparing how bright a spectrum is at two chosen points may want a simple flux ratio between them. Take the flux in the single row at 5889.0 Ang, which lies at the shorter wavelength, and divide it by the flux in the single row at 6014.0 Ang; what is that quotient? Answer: 0.79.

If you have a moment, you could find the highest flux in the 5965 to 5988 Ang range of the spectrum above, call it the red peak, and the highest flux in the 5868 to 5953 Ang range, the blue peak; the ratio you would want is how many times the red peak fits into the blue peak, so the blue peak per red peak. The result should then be 1.07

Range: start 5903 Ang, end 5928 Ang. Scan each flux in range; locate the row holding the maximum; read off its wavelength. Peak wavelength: 5919.0 Ang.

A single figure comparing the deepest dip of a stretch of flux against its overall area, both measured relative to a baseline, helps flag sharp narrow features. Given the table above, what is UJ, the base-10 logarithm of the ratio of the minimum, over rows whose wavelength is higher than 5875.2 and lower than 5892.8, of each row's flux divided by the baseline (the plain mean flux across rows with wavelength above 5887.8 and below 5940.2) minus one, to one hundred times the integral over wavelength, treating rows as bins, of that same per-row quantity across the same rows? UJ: -2.7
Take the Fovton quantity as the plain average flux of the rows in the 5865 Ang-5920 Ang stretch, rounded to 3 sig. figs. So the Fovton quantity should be 19.8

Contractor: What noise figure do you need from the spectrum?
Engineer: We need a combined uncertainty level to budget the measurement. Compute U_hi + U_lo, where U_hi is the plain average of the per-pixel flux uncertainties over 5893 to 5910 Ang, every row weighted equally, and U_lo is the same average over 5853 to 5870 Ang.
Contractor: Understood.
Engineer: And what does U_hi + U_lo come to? 1.45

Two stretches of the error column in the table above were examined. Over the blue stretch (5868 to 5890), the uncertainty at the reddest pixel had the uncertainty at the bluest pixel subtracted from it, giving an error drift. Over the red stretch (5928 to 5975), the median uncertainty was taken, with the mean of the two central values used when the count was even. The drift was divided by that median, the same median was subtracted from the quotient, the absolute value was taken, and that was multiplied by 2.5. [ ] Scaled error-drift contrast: 1.56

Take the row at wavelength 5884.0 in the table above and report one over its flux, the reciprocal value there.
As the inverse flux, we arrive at 0.049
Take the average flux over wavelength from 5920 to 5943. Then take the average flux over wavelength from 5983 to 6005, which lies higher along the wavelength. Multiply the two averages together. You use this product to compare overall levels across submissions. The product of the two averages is 460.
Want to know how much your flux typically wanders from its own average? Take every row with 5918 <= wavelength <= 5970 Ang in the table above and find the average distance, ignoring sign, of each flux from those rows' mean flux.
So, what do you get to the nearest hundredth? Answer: 0.79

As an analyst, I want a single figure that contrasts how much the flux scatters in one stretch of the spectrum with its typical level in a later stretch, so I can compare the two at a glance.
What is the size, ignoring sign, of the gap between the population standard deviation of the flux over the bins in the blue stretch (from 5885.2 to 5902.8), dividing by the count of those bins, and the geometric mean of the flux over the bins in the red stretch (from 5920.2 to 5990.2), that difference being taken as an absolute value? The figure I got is 21.0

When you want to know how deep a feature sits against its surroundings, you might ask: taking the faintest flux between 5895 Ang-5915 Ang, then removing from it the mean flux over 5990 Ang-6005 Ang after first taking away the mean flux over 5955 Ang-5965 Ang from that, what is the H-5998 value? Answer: 18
